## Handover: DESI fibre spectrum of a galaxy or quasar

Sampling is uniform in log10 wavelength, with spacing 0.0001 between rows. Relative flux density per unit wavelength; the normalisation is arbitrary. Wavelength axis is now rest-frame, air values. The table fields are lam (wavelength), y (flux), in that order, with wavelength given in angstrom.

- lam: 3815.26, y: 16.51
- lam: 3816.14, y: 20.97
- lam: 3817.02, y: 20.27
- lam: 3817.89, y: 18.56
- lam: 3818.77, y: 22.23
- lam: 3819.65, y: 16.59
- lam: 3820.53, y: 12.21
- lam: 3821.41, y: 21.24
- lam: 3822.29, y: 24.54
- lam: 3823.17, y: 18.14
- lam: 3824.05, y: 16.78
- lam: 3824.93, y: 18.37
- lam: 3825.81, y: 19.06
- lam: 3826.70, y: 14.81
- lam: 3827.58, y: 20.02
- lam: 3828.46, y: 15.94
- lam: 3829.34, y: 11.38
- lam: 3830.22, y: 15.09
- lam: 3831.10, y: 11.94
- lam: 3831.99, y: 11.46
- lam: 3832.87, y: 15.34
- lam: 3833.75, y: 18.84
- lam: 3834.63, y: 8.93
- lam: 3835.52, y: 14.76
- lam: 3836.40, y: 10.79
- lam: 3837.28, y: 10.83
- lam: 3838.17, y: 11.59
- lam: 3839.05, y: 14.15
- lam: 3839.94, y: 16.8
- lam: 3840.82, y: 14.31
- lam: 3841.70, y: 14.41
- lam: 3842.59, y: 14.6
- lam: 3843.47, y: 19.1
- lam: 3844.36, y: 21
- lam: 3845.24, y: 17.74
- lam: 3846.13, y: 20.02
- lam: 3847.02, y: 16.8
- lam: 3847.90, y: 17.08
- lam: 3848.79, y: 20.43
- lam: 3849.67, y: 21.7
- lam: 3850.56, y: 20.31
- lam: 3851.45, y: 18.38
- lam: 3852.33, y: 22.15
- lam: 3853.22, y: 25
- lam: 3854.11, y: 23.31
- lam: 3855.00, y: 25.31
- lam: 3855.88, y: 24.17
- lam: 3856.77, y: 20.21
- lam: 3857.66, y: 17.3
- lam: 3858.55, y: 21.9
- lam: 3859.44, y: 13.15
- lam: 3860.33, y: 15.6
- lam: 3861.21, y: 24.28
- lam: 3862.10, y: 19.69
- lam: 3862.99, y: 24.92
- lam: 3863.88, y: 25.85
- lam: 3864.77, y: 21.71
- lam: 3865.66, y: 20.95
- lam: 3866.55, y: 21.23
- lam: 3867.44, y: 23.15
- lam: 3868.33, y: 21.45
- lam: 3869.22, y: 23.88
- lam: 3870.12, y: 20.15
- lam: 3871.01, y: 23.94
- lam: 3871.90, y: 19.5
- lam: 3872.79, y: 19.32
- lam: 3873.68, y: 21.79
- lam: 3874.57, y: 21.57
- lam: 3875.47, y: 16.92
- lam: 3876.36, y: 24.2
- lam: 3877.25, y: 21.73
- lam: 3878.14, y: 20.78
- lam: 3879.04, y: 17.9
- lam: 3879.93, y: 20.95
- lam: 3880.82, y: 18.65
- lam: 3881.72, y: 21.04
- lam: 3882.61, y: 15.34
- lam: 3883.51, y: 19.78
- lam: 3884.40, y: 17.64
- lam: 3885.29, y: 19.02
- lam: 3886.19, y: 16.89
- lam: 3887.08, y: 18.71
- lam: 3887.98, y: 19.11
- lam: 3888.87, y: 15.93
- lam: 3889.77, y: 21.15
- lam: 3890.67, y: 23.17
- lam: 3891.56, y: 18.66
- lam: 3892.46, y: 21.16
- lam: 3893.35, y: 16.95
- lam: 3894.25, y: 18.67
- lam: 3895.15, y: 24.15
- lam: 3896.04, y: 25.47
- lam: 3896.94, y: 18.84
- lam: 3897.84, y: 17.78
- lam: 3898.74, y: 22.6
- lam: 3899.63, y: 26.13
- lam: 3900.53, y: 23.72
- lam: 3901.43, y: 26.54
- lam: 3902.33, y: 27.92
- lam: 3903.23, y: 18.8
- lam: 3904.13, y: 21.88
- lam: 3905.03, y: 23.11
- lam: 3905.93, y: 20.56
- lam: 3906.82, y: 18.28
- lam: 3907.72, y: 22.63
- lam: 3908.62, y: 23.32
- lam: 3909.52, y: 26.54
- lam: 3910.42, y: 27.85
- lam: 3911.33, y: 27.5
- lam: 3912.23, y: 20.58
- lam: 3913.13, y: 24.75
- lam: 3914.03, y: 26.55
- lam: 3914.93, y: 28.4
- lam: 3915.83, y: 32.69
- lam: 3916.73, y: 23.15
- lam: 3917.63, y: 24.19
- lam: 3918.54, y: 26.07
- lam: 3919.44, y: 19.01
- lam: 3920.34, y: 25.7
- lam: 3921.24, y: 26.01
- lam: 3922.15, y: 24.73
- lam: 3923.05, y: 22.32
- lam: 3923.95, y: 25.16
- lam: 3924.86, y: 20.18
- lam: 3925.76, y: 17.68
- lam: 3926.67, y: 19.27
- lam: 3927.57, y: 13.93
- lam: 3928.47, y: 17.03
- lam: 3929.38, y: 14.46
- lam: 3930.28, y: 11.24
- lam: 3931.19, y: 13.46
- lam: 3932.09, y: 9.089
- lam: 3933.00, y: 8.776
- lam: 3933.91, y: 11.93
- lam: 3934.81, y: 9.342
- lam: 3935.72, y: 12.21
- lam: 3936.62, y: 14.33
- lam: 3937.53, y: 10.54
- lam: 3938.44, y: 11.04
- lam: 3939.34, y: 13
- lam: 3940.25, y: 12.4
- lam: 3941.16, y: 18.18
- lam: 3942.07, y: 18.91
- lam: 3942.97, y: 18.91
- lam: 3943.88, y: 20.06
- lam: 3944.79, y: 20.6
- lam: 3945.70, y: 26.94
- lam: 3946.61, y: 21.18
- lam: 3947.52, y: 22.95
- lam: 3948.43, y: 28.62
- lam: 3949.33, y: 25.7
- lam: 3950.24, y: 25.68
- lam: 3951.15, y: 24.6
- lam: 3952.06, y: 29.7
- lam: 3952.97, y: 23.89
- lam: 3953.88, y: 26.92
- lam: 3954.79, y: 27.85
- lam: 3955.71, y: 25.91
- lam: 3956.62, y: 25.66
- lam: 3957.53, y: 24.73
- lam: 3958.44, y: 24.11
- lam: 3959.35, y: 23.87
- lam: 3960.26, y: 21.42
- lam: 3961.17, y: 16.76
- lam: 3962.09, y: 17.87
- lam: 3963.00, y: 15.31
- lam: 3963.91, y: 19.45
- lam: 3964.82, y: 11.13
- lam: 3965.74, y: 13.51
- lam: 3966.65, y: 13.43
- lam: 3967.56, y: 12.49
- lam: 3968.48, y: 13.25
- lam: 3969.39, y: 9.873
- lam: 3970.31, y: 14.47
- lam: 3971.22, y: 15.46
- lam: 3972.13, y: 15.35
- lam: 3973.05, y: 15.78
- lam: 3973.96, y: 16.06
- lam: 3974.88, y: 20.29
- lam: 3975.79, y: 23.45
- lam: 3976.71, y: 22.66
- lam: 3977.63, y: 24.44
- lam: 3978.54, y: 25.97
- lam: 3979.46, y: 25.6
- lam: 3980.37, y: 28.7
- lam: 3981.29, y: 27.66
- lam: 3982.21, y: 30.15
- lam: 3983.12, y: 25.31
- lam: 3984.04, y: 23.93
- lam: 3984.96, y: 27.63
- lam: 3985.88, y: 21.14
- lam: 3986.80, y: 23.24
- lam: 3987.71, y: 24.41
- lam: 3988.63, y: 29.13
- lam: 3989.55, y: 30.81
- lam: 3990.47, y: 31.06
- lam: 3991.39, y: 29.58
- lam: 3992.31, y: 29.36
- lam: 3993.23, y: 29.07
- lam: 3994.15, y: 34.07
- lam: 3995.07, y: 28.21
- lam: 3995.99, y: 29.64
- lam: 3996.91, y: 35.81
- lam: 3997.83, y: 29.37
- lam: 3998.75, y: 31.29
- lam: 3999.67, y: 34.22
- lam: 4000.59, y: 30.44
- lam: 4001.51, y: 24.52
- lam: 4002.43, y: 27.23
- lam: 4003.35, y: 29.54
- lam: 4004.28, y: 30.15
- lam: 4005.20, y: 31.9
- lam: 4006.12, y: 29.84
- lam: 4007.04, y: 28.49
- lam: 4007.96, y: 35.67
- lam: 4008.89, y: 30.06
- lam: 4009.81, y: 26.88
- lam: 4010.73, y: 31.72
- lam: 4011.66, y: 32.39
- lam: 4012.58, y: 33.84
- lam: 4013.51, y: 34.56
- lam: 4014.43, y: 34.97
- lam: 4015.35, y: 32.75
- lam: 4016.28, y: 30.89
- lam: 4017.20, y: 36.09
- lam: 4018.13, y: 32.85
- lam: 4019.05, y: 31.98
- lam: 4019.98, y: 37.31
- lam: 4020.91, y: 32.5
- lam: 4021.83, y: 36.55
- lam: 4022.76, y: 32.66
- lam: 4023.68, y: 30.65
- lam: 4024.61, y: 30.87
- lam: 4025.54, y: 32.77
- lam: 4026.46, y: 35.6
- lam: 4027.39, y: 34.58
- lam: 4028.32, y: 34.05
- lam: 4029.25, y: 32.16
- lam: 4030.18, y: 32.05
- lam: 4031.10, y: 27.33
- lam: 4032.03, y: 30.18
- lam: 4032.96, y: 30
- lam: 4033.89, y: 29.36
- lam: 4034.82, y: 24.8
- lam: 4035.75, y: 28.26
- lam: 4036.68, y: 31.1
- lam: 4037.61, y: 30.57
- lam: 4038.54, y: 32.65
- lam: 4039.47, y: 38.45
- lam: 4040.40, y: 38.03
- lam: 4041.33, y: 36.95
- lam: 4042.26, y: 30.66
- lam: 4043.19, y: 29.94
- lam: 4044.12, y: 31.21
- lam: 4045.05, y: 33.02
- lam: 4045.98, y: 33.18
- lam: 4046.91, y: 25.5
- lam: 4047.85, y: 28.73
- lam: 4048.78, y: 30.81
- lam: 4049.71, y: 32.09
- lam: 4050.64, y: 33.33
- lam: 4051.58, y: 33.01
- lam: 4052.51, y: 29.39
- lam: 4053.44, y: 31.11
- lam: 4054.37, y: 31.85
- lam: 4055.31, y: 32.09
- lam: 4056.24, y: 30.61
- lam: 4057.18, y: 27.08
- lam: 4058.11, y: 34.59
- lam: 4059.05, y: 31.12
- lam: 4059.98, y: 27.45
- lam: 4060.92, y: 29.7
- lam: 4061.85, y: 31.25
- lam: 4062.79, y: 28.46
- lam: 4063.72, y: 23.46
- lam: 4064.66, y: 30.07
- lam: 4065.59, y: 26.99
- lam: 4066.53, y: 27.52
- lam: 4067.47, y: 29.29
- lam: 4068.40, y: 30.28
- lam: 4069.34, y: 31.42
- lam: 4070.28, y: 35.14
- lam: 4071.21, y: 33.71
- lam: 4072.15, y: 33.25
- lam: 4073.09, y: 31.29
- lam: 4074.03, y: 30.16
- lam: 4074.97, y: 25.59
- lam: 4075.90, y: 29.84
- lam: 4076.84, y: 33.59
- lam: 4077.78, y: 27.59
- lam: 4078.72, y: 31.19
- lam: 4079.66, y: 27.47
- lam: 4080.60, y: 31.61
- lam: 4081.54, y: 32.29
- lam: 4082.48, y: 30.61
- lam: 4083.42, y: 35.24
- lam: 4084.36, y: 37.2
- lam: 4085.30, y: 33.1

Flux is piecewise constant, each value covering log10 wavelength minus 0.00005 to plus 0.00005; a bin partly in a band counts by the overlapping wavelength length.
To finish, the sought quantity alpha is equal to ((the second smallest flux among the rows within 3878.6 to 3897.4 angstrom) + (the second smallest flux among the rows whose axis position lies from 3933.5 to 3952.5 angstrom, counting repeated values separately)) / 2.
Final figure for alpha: 13.2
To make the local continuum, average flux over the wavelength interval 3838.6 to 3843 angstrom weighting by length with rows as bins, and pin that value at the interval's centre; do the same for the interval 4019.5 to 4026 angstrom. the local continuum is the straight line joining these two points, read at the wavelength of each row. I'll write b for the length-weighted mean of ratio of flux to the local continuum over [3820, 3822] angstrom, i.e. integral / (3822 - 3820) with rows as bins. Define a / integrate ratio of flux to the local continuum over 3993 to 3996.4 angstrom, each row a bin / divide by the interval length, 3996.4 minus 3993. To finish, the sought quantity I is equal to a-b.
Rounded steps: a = 1.00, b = 1.3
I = -0.35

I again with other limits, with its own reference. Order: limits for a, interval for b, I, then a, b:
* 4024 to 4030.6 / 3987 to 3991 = 0.02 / 0.98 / 1.0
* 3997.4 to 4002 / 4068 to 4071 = 0.12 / 0.97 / 0.9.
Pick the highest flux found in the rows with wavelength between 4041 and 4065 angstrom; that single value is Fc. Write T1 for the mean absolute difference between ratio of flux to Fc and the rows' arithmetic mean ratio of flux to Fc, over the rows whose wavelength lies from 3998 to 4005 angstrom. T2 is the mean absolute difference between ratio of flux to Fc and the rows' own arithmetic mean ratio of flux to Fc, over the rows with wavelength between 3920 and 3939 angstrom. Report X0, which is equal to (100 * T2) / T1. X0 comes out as 233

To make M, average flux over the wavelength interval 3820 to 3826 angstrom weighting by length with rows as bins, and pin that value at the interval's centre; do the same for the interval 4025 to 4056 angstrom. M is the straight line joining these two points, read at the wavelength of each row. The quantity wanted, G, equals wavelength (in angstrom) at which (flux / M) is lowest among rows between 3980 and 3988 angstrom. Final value 3985.88 angstrom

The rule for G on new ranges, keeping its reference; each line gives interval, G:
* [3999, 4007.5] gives 4001.51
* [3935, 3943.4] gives 3937.53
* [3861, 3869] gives 3862.10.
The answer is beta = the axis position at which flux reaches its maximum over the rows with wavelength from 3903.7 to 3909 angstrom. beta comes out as 3908.62 angstrom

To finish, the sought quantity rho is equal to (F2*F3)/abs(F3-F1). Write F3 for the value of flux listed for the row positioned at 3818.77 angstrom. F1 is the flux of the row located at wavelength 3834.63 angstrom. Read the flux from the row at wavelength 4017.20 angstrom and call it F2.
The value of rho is 60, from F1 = 8.93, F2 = 36.09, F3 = 22.23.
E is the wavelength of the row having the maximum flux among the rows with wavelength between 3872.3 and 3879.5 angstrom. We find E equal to 3876.36 angstrom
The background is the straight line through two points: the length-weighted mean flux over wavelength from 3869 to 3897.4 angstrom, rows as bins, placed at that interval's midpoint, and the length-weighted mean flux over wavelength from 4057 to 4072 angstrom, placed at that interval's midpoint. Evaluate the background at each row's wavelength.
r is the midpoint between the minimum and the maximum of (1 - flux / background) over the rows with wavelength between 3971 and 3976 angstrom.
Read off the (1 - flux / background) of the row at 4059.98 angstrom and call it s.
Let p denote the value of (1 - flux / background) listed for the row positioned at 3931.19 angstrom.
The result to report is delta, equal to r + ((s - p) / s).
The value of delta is -4.1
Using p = 0.41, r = 0.2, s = 0.08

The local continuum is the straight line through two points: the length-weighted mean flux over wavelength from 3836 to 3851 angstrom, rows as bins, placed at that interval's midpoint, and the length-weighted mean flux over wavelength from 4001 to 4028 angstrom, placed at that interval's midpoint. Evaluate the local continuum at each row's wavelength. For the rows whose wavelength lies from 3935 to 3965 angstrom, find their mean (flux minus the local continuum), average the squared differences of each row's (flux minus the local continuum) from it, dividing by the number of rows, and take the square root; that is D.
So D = 5.39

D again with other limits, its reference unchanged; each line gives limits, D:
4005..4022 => 2.48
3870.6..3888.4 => 2.51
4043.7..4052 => 2.43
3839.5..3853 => 2.31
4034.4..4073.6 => 3.45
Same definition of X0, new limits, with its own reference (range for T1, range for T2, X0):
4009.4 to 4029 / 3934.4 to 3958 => 295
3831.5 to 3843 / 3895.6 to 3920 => 134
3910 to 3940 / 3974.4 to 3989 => 38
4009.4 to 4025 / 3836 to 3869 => 188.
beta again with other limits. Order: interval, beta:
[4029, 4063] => 4039.47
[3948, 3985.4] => 3982.21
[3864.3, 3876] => 3871.01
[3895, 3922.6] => 3915.83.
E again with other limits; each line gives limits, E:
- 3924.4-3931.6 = 3924.86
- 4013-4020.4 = 4019.98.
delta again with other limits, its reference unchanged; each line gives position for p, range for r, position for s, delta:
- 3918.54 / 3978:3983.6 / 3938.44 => 1.3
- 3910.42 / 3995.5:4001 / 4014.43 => -0.3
